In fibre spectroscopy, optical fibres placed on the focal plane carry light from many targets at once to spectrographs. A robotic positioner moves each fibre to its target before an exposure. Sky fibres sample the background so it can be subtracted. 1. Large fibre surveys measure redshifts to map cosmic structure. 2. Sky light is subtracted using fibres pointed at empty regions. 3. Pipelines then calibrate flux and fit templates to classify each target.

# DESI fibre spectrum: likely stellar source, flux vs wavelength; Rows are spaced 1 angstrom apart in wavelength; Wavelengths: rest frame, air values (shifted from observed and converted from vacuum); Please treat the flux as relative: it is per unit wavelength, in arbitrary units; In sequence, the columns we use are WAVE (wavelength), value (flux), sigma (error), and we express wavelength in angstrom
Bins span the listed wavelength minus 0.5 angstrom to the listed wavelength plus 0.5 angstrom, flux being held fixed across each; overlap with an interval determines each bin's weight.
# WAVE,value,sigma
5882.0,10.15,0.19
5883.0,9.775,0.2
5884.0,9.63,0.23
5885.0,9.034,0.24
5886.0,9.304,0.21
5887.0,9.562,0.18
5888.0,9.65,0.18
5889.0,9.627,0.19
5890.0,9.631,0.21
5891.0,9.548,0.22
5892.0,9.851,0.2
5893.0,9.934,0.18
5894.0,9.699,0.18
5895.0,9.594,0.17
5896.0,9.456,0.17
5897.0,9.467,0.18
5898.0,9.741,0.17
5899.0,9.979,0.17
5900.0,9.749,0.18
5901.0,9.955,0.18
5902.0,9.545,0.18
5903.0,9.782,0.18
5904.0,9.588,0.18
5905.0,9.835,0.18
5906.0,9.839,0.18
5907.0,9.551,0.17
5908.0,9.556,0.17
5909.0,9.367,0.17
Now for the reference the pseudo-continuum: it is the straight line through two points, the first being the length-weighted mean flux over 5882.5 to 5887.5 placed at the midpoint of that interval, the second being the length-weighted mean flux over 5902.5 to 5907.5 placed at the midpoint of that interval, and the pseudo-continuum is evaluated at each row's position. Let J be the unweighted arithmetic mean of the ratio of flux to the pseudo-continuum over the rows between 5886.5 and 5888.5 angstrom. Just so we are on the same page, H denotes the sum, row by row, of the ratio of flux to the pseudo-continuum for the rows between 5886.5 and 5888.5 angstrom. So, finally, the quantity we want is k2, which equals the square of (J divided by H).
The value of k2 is 0.250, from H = 2.0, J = 1.012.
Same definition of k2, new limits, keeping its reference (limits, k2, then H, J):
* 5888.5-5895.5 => 0.020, 7.1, 1.015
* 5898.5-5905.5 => 0.020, 7.1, 1.010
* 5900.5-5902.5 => 0.250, 2.0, 1.008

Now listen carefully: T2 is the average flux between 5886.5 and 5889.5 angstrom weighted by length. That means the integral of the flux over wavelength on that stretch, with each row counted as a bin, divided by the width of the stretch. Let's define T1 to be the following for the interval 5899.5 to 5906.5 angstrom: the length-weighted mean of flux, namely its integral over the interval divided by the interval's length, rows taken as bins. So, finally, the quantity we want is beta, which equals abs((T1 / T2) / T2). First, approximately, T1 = 9.76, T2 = 9.61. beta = 0.106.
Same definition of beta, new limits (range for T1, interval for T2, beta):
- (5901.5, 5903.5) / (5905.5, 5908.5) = 0.104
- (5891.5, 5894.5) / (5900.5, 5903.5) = 0.103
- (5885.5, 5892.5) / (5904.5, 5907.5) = 0.101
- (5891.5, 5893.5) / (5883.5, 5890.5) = 0.110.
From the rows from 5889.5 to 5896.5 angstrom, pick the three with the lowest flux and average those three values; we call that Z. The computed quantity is 9.53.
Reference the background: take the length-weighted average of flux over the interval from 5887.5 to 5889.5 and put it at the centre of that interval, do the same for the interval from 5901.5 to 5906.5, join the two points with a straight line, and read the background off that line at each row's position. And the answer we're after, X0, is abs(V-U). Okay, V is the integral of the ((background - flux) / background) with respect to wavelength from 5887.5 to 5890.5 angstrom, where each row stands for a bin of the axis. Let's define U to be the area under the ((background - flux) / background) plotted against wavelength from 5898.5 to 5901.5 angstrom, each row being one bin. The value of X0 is 0.063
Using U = -0.061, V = 0.002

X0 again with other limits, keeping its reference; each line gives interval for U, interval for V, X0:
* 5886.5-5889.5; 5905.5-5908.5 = 0.019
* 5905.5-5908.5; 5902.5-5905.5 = 0.031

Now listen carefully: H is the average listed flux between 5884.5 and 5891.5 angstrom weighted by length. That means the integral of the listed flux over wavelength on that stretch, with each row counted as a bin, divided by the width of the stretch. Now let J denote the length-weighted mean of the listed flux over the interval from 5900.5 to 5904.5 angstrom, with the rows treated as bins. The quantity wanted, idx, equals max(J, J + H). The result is 19.2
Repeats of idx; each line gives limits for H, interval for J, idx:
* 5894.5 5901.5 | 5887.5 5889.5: 19.3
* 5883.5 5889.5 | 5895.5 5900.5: 19.1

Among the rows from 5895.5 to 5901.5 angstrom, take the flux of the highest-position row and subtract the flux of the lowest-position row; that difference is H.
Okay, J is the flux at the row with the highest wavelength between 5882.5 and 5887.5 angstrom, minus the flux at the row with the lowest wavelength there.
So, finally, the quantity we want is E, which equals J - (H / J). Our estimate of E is 2.1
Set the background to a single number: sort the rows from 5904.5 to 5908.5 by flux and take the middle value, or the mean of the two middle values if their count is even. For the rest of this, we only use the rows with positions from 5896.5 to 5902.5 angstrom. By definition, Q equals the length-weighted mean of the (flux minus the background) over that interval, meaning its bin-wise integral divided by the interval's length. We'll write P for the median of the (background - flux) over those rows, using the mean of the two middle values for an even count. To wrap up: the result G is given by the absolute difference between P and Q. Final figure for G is 0.09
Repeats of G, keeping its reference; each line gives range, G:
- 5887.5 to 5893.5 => 0.04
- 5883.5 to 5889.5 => 0.33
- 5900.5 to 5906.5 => 0.17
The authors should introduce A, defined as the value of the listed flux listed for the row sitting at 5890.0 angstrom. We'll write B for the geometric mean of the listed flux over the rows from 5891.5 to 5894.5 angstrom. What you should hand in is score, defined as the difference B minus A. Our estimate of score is 0.20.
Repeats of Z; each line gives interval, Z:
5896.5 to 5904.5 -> 9.53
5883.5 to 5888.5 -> 9.30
